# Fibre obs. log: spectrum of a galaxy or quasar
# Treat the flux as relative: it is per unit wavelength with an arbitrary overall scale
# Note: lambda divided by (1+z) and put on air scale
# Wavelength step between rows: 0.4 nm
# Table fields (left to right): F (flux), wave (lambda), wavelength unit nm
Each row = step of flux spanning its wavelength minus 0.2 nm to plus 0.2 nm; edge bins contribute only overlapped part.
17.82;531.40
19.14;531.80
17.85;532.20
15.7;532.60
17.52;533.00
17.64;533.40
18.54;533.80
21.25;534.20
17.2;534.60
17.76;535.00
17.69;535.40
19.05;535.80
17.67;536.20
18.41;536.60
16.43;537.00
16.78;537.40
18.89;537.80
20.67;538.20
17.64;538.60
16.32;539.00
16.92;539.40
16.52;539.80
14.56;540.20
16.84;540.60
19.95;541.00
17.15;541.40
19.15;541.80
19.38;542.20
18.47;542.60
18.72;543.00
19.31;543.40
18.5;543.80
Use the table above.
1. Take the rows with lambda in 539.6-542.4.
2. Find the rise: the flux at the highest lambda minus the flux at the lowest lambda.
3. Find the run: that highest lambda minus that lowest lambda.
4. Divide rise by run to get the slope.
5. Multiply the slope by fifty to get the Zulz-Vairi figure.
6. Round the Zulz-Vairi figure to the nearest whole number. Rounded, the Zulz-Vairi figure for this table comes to 60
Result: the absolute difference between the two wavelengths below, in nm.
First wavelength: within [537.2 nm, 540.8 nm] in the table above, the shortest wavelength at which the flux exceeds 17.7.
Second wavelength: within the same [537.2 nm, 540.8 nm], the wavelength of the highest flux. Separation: 0.40 nm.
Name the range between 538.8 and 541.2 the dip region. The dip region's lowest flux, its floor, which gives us 14.56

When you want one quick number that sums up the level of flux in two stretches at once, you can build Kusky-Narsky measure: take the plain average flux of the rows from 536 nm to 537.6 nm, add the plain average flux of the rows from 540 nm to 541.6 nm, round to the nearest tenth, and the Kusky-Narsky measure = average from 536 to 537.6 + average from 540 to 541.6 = 34.4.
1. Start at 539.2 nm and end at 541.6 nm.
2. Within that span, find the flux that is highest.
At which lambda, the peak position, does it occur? 541.00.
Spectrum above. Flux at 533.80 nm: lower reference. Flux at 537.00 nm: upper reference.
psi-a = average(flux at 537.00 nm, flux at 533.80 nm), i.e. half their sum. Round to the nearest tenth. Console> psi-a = 17.5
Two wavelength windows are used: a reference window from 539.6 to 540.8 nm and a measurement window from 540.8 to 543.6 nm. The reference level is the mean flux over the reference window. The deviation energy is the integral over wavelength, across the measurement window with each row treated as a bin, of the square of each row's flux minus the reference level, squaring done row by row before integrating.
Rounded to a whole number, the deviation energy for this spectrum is 26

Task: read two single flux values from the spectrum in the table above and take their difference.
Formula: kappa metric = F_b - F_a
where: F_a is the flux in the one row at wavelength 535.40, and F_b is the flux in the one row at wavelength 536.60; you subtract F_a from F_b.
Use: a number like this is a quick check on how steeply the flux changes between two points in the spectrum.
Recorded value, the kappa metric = 1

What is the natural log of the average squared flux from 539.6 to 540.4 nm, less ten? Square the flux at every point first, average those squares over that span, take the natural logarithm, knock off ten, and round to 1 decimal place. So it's -4.5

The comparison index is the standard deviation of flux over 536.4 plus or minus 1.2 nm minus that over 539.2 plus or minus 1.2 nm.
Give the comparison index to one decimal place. -1.0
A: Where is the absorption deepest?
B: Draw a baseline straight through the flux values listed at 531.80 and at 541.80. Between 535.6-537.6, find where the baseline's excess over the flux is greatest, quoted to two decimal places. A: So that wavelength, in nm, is 537.00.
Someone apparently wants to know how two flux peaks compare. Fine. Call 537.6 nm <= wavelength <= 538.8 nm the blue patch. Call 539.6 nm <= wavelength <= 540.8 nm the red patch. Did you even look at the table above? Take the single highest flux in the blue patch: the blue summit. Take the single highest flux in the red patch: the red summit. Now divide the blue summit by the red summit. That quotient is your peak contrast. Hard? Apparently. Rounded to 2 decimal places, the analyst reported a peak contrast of 1.23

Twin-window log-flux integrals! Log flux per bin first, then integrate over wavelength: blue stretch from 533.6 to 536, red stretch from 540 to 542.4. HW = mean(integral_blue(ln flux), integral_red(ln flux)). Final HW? 6.95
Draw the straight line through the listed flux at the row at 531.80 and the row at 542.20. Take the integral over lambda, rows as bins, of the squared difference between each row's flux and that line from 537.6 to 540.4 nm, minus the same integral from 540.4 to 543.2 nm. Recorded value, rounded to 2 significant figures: 15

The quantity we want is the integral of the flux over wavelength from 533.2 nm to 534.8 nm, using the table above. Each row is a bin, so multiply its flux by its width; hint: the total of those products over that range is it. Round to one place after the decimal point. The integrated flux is 29.9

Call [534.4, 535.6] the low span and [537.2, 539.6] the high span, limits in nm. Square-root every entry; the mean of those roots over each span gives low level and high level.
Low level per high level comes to 0.992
